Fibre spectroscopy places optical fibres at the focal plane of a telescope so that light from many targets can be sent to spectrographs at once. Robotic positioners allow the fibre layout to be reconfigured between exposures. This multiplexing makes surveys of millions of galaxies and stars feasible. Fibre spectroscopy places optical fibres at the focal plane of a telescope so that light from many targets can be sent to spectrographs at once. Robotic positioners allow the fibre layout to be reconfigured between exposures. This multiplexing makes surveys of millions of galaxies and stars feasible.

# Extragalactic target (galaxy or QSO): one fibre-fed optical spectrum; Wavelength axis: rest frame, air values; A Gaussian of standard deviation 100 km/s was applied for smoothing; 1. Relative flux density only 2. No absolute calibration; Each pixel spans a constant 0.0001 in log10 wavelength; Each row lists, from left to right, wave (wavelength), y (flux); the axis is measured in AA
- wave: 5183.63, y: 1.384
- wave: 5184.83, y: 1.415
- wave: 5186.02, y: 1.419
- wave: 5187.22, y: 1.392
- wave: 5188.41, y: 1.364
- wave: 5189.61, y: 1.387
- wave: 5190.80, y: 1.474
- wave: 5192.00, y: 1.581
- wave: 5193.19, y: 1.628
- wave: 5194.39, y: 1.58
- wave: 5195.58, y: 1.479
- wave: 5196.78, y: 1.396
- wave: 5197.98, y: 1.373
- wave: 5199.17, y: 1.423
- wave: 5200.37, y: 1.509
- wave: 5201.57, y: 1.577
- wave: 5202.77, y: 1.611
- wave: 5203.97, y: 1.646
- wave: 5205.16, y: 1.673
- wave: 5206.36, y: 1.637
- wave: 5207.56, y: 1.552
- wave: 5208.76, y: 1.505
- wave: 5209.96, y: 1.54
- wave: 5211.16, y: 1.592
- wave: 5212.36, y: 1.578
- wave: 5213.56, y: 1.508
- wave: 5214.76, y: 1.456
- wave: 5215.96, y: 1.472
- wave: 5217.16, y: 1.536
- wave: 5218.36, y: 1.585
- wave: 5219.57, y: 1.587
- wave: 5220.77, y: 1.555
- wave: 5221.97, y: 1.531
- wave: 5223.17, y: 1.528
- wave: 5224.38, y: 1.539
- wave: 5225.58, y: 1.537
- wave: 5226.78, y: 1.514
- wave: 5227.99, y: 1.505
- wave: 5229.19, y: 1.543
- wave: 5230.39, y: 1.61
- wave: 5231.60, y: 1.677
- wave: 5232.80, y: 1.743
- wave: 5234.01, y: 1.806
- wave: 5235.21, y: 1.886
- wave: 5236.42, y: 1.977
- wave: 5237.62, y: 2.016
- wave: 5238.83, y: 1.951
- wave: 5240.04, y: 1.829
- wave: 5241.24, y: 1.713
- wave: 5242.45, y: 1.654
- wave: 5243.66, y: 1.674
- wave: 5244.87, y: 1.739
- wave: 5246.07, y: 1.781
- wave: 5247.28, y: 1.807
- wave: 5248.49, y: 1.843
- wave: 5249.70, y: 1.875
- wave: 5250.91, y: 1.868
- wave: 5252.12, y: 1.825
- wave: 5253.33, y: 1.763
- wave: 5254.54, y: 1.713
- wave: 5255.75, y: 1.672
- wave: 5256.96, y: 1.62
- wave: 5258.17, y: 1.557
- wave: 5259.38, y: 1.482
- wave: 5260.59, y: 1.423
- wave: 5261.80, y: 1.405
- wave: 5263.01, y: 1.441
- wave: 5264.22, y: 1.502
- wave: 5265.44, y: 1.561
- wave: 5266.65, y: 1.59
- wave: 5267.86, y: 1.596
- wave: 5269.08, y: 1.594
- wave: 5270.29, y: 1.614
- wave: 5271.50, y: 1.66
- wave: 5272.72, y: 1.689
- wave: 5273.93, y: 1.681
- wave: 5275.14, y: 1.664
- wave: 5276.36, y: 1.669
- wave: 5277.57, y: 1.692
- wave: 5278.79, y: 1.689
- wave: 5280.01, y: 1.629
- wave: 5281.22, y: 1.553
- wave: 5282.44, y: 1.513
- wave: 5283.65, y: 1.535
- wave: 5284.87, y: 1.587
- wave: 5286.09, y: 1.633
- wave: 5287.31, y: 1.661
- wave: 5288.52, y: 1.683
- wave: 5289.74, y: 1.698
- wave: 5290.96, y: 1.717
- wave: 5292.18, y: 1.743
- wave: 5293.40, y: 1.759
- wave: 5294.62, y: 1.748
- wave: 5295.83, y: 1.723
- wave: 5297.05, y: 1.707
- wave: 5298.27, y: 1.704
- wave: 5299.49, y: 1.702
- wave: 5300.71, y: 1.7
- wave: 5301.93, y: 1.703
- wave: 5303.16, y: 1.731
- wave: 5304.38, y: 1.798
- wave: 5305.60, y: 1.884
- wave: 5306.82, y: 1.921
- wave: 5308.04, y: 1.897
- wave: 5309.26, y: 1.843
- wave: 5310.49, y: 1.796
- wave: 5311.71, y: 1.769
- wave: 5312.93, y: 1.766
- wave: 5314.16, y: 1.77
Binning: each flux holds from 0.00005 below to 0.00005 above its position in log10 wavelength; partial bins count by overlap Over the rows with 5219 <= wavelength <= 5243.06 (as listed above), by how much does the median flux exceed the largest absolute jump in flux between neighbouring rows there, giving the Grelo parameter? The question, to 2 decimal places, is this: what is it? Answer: 1.51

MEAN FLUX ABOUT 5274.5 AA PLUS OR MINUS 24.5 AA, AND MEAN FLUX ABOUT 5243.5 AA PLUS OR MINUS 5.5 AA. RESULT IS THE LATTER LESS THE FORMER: 0.14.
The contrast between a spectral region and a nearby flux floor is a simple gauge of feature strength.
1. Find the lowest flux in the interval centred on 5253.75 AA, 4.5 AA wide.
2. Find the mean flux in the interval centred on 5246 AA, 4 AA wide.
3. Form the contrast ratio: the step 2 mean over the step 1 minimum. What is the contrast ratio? 1.06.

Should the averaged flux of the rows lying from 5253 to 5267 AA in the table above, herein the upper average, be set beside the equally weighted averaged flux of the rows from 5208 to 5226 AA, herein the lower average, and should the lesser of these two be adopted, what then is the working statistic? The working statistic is 1.54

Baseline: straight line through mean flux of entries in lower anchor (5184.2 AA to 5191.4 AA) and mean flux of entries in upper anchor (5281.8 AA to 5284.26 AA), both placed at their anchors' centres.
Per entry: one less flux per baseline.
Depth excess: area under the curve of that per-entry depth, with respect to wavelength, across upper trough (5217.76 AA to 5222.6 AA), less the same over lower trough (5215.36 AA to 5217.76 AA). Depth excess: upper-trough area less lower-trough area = -0.29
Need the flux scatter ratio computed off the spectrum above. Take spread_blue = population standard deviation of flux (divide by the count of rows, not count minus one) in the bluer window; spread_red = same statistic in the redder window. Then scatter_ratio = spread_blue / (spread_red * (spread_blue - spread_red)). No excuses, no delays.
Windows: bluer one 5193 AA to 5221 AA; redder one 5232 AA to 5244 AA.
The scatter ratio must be -14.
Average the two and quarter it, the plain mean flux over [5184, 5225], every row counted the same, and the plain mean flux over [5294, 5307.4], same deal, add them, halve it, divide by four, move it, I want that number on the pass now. 0.409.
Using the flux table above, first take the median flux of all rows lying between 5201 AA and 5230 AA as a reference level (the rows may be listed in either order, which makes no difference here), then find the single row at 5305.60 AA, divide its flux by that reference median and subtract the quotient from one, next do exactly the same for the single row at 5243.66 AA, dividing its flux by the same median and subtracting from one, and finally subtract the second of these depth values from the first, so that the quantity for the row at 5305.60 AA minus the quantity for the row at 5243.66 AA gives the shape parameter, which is -0.14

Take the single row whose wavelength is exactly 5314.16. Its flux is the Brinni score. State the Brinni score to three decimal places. 1.770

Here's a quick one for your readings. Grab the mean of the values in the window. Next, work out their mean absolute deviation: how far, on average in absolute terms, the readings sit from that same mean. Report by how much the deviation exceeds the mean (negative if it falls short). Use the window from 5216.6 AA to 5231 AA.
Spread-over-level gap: -1.52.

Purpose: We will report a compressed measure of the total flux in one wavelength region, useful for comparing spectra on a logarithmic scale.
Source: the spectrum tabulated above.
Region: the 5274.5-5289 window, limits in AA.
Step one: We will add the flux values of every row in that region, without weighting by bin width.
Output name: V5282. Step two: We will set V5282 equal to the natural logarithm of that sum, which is 2.971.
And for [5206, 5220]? 2.920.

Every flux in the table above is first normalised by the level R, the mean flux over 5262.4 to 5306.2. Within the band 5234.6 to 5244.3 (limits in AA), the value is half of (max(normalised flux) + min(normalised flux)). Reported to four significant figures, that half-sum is 1.106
